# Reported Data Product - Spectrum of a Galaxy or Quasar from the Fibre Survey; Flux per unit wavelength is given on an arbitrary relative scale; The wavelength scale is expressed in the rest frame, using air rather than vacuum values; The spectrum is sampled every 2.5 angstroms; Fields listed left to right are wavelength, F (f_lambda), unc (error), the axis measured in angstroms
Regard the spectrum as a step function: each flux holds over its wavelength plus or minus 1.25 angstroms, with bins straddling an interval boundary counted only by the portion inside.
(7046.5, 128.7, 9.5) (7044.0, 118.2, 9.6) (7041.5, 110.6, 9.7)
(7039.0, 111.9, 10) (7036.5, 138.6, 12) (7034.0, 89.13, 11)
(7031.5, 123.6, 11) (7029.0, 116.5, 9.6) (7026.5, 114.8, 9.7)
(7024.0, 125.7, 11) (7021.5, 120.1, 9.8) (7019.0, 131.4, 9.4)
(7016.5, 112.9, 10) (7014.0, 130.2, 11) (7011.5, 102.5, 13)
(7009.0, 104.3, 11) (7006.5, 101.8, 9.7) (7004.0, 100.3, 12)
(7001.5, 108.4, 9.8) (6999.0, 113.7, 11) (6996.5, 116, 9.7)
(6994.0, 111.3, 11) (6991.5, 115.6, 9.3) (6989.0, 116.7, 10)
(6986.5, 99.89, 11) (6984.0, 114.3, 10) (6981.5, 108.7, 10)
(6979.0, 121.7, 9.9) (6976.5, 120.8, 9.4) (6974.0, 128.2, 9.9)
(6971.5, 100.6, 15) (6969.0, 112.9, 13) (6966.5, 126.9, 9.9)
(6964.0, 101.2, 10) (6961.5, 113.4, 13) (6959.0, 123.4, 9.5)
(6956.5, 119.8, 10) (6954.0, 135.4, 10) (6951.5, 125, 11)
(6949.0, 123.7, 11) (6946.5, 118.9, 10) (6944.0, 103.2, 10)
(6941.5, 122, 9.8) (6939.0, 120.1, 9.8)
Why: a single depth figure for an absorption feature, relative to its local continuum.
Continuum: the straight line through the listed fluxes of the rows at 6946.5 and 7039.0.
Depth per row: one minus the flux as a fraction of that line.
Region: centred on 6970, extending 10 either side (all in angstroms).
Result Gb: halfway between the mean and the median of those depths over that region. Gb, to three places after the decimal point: 0.006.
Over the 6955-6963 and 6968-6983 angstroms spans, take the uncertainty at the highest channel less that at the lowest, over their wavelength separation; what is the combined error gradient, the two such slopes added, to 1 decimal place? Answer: 0.4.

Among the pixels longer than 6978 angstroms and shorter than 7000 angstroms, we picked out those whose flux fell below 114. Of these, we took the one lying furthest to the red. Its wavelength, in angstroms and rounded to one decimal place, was 6999.0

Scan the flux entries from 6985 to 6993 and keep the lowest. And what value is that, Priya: 99.89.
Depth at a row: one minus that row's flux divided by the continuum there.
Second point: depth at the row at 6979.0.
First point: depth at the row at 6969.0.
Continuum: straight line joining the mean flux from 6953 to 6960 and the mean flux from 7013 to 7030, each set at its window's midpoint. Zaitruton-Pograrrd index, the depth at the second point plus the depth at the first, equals 0.12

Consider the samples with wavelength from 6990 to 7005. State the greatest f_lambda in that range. 116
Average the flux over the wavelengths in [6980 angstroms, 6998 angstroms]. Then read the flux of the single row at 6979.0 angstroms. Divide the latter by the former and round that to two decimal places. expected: 1.09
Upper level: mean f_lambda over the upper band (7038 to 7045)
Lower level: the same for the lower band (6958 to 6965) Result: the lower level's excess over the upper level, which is -1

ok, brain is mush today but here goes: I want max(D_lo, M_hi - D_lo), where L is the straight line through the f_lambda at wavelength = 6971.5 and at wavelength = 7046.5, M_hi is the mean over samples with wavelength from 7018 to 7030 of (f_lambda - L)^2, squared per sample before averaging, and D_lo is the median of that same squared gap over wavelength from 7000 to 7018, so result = 142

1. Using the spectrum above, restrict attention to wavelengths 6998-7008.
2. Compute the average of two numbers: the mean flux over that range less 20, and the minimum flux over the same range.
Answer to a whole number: 93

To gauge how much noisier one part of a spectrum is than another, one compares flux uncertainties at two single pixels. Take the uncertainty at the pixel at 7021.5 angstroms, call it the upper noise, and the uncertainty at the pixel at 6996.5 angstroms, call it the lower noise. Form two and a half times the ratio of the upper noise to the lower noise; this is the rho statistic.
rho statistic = 2.53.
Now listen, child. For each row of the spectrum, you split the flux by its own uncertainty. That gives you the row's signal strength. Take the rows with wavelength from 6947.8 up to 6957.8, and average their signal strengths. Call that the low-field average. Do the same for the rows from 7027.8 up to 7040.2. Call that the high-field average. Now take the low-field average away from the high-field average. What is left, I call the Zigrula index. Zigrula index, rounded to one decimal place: -1.2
